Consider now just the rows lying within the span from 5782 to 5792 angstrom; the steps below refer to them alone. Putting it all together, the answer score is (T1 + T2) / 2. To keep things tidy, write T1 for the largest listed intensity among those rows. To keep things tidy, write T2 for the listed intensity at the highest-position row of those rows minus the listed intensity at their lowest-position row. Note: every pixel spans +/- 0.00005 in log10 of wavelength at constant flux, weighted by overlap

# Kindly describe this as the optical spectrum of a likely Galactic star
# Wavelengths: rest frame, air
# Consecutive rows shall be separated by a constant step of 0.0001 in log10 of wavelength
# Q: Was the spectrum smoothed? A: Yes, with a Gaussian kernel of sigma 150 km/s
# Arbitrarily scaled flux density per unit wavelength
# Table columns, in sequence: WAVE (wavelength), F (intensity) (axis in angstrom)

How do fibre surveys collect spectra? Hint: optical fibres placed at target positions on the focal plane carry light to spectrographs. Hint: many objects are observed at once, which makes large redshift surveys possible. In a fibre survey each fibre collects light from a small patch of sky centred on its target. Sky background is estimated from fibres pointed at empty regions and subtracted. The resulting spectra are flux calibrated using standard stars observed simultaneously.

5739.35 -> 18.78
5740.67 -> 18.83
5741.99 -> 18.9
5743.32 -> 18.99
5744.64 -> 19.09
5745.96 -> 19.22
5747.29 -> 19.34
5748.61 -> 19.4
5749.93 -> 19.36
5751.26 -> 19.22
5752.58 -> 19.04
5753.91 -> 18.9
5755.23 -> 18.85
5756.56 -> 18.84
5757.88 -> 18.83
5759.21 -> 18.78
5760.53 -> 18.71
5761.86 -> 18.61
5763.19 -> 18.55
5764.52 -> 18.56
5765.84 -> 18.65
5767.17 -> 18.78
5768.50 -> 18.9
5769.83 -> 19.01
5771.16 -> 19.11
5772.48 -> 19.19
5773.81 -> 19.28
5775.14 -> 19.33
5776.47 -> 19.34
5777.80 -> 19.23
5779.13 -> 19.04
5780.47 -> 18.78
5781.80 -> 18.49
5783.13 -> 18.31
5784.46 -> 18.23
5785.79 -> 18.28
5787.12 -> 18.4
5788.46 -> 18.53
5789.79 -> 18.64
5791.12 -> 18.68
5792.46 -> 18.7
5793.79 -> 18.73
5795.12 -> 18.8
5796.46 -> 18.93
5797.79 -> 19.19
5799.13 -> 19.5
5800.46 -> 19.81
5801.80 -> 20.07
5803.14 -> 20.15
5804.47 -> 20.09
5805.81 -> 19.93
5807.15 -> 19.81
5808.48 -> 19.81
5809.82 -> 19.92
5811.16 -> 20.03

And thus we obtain 9.5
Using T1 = 18.68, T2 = 0.4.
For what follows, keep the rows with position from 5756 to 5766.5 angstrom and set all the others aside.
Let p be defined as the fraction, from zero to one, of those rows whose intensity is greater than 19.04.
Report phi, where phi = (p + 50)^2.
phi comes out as 2500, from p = 0.0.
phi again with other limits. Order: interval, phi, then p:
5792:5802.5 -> 2550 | 0.5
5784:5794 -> 2500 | 0.0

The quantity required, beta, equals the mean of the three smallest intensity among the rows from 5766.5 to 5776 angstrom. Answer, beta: 18.9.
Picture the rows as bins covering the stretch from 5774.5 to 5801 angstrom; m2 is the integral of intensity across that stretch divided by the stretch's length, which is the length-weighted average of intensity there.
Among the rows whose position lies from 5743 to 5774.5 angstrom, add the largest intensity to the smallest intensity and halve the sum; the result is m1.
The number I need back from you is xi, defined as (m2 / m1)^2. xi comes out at 0.99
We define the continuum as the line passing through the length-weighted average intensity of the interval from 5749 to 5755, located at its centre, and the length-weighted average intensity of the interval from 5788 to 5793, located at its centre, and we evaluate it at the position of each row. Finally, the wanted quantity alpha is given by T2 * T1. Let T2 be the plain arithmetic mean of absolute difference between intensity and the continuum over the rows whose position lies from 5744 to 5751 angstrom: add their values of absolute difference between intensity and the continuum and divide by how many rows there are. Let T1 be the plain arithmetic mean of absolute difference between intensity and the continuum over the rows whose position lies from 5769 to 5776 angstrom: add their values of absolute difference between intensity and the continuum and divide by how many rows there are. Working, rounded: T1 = 0.32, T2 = 0.15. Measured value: 0.046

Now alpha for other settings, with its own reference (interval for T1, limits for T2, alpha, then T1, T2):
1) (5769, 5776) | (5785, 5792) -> 0.056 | 0.32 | 0.18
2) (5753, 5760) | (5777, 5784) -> 0.064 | 0.23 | 0.28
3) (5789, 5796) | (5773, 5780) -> 0.042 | 0.10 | 0.43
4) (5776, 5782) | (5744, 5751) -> 0.043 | 0.30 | 0.15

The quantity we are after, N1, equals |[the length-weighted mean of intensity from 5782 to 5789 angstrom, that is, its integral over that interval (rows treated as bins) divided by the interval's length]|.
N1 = 18.4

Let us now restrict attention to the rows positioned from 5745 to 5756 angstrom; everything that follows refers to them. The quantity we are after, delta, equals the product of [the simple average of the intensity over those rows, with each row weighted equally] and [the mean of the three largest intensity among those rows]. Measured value 371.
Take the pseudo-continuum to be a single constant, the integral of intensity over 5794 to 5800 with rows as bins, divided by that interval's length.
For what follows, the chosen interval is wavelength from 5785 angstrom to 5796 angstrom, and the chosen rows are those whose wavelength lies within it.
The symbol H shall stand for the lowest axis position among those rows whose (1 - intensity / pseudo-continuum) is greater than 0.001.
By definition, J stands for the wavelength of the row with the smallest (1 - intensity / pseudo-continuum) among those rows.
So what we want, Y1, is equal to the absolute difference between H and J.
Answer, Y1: 9.3 angstrom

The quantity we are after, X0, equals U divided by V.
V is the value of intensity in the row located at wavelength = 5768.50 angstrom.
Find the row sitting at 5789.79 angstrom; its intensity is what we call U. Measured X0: 0.986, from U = 18.64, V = 18.9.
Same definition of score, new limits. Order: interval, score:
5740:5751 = 10.0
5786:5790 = 9.4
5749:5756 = 9.4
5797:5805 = 10.5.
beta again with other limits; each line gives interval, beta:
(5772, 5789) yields 18.3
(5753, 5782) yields 18.5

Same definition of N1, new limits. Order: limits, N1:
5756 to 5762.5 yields 18.8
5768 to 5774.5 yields 19.1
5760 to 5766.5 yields 18.6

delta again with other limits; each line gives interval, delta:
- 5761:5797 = 363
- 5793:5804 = 388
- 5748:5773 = 365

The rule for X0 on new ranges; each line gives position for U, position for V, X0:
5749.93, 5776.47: 1.001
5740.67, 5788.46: 1.016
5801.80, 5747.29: 1.038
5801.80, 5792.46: 1.073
